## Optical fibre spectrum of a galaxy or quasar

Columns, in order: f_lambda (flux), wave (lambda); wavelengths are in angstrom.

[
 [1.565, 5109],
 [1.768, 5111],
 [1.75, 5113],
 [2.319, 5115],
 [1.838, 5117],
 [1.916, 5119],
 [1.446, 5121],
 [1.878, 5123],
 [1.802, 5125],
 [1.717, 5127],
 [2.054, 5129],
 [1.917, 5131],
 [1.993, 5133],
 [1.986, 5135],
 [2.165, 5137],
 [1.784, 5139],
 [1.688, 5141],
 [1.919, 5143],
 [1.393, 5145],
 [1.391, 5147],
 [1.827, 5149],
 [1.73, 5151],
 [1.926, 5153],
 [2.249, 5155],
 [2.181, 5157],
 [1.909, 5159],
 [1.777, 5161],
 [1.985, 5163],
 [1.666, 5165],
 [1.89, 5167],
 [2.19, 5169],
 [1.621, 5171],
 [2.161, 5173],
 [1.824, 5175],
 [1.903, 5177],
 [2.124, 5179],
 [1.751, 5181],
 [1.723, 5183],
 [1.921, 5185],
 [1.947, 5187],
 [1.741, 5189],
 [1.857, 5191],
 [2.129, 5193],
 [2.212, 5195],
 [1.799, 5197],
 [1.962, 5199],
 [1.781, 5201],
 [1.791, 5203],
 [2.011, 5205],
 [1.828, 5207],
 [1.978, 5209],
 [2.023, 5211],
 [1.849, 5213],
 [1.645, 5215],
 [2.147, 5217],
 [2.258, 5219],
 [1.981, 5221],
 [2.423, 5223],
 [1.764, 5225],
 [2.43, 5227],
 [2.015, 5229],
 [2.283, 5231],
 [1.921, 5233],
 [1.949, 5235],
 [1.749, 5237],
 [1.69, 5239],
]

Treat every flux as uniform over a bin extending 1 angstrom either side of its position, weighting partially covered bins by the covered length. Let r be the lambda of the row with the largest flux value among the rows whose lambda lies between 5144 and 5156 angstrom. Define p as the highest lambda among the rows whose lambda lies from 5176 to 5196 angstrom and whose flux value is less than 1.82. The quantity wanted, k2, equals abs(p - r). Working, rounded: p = 5189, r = 5155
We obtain 34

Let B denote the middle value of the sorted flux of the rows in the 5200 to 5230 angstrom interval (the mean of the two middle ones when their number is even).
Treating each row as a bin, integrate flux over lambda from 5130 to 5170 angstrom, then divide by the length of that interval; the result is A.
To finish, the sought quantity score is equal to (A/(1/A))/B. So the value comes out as 1.78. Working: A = 1.878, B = 1.98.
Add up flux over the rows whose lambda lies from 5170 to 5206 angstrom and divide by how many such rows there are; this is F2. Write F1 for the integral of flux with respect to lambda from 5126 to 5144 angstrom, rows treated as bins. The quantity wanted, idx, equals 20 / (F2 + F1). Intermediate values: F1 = 34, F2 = 1.90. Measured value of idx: 0.55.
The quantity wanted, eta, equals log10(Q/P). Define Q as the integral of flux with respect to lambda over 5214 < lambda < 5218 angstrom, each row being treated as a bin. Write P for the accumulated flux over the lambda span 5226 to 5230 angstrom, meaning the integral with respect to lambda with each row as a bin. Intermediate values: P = 8.9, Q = 7.6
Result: -0.07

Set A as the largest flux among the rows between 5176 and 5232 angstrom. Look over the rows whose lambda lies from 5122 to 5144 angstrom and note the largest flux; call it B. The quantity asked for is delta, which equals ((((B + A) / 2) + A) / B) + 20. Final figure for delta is 22.2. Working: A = 2.43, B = 2.165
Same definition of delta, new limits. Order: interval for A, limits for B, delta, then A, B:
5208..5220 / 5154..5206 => 22.0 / 2.258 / 2.249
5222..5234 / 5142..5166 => 22.1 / 2.43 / 2.249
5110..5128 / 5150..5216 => 22.0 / 2.319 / 2.249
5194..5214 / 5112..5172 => 21.9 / 2.212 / 2.319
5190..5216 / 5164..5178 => 22.0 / 2.212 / 2.19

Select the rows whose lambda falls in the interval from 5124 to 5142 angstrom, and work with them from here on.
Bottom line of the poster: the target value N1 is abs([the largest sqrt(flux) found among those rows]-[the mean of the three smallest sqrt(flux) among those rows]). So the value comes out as 0.156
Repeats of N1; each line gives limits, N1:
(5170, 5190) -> 0.168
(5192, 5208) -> 0.149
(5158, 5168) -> 0.076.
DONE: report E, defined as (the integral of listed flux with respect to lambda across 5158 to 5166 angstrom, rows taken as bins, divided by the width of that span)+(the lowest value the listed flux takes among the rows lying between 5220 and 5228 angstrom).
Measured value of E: 3.60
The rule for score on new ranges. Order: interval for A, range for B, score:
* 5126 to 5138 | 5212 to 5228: 1.88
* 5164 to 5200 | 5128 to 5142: 1.84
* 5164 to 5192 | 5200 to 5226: 1.79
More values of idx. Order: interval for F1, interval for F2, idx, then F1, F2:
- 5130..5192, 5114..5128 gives 0.17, 116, 1.85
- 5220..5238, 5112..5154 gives 0.51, 37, 1.83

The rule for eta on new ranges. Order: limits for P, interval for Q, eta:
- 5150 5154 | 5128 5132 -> 0.04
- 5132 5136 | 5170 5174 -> -0.02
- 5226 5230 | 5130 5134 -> -0.06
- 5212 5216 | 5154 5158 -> 0.10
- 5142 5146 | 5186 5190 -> 0.05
